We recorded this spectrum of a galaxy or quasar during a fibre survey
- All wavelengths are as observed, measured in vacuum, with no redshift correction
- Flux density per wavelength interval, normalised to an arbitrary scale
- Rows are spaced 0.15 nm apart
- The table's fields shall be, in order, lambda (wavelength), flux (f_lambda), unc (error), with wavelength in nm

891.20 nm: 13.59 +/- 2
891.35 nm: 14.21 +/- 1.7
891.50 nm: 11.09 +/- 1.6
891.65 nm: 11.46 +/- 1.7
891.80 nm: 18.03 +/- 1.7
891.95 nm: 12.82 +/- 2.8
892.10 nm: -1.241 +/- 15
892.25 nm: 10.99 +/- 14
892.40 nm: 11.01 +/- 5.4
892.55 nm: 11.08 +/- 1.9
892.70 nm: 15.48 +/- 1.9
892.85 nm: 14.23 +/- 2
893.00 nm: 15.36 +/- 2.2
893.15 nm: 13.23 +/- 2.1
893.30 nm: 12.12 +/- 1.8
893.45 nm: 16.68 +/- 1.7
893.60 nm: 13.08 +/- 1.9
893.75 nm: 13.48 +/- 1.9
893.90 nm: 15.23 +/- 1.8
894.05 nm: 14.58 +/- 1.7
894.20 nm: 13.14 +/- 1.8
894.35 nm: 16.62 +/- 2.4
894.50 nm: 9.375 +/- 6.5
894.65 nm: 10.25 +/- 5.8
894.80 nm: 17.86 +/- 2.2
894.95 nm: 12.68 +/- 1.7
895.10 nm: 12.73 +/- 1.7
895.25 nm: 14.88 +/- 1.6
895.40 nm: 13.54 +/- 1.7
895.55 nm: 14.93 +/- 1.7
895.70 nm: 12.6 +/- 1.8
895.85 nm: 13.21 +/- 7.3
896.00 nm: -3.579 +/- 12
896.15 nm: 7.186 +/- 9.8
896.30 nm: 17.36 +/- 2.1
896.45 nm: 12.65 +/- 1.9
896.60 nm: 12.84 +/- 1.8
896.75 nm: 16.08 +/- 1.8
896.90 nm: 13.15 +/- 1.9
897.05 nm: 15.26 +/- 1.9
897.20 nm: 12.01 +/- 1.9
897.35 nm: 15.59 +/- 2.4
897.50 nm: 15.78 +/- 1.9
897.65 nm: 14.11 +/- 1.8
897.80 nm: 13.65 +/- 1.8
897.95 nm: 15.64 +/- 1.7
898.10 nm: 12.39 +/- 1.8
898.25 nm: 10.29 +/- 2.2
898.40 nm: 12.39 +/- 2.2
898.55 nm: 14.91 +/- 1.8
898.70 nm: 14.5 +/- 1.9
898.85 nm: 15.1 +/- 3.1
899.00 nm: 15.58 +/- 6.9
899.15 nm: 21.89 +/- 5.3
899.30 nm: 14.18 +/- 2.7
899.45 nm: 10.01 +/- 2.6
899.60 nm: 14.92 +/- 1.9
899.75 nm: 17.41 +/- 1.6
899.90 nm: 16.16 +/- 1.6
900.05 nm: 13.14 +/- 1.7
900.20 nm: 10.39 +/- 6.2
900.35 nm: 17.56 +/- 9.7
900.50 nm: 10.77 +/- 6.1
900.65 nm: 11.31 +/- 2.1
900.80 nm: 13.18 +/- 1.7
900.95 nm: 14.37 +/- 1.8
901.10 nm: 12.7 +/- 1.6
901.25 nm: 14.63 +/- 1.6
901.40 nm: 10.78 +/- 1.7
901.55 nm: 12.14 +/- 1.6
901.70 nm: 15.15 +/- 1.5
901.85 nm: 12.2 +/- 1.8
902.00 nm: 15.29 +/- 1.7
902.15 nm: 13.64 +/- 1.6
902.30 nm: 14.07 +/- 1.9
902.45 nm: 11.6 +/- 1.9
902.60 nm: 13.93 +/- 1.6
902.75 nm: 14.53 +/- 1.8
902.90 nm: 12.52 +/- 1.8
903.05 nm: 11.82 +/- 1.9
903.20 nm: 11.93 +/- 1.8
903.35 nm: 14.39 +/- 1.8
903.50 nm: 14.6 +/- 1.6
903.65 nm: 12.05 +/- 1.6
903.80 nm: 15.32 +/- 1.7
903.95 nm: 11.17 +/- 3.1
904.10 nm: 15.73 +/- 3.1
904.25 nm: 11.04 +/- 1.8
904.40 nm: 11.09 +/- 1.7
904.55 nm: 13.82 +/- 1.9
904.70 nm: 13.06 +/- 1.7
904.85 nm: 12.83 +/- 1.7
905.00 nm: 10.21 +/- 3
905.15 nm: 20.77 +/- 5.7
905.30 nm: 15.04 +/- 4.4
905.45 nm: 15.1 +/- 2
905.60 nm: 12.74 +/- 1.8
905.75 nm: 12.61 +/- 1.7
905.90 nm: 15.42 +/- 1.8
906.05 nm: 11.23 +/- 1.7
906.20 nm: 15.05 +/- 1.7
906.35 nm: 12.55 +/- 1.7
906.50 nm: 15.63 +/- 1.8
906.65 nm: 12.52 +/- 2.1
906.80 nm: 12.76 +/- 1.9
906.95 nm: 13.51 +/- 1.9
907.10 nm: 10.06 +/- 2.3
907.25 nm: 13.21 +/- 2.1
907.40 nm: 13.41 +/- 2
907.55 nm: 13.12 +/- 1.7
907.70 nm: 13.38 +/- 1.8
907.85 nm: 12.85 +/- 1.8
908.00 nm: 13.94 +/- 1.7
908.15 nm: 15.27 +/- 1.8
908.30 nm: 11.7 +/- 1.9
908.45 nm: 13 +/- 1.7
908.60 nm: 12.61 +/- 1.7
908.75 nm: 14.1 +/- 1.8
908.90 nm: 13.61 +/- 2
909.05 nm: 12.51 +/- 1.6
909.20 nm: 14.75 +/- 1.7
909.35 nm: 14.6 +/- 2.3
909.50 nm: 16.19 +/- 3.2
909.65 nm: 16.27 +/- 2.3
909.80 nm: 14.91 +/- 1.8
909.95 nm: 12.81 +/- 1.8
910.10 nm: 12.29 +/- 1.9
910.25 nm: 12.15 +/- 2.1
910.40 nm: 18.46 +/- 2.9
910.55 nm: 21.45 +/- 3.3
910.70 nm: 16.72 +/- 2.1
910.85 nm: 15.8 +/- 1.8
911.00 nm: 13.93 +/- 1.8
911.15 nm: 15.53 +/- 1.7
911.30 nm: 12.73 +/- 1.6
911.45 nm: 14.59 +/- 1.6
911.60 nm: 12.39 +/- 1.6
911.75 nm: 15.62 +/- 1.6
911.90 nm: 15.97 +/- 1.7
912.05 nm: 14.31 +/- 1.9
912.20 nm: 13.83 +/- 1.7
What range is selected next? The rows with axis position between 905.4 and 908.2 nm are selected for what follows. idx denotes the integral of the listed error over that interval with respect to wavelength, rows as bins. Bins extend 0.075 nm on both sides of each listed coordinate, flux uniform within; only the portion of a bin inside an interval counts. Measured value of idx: 5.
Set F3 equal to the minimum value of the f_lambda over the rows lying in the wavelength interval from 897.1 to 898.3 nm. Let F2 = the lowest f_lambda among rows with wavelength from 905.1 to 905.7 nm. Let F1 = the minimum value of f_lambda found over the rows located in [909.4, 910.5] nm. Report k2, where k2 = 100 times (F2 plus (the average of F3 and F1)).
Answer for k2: 2396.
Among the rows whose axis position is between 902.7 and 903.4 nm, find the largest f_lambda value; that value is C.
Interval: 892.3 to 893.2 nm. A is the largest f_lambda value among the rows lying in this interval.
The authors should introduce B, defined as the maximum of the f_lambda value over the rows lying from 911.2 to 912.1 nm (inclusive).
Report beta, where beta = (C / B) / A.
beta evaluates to 0.059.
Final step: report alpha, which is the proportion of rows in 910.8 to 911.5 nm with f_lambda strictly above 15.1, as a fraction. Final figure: 0.40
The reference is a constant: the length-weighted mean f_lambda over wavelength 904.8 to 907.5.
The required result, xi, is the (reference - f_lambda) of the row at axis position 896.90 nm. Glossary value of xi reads 0.4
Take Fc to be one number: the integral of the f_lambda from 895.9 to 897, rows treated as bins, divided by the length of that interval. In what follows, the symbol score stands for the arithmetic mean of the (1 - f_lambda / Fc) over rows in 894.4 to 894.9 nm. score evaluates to -0.139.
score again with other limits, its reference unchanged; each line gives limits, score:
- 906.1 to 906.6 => -0.314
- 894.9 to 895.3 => -0.224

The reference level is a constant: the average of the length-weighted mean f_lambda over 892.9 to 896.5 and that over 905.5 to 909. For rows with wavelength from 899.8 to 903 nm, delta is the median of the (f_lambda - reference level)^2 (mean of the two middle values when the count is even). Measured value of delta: 2.1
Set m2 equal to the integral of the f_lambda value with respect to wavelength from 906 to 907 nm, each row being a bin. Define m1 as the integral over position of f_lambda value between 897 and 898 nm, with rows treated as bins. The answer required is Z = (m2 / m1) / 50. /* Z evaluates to 0.0184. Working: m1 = 14.5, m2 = 13.4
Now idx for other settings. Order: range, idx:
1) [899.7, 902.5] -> 7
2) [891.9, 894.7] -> 11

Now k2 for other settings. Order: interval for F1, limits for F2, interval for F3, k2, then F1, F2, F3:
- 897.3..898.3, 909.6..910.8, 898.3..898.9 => 2349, 10.29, 12.15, 12.39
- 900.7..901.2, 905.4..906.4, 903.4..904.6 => 2310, 12.7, 11.23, 11.04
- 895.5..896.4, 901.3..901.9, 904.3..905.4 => 1410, -3.579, 10.78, 10.21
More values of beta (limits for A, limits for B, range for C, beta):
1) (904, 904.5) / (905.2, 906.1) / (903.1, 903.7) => 0.060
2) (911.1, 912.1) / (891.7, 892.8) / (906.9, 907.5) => 0.047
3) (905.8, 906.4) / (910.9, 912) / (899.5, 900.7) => 0.071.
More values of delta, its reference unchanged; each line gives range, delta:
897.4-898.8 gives 2.1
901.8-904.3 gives 1.8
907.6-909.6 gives 0.8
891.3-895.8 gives 3.4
